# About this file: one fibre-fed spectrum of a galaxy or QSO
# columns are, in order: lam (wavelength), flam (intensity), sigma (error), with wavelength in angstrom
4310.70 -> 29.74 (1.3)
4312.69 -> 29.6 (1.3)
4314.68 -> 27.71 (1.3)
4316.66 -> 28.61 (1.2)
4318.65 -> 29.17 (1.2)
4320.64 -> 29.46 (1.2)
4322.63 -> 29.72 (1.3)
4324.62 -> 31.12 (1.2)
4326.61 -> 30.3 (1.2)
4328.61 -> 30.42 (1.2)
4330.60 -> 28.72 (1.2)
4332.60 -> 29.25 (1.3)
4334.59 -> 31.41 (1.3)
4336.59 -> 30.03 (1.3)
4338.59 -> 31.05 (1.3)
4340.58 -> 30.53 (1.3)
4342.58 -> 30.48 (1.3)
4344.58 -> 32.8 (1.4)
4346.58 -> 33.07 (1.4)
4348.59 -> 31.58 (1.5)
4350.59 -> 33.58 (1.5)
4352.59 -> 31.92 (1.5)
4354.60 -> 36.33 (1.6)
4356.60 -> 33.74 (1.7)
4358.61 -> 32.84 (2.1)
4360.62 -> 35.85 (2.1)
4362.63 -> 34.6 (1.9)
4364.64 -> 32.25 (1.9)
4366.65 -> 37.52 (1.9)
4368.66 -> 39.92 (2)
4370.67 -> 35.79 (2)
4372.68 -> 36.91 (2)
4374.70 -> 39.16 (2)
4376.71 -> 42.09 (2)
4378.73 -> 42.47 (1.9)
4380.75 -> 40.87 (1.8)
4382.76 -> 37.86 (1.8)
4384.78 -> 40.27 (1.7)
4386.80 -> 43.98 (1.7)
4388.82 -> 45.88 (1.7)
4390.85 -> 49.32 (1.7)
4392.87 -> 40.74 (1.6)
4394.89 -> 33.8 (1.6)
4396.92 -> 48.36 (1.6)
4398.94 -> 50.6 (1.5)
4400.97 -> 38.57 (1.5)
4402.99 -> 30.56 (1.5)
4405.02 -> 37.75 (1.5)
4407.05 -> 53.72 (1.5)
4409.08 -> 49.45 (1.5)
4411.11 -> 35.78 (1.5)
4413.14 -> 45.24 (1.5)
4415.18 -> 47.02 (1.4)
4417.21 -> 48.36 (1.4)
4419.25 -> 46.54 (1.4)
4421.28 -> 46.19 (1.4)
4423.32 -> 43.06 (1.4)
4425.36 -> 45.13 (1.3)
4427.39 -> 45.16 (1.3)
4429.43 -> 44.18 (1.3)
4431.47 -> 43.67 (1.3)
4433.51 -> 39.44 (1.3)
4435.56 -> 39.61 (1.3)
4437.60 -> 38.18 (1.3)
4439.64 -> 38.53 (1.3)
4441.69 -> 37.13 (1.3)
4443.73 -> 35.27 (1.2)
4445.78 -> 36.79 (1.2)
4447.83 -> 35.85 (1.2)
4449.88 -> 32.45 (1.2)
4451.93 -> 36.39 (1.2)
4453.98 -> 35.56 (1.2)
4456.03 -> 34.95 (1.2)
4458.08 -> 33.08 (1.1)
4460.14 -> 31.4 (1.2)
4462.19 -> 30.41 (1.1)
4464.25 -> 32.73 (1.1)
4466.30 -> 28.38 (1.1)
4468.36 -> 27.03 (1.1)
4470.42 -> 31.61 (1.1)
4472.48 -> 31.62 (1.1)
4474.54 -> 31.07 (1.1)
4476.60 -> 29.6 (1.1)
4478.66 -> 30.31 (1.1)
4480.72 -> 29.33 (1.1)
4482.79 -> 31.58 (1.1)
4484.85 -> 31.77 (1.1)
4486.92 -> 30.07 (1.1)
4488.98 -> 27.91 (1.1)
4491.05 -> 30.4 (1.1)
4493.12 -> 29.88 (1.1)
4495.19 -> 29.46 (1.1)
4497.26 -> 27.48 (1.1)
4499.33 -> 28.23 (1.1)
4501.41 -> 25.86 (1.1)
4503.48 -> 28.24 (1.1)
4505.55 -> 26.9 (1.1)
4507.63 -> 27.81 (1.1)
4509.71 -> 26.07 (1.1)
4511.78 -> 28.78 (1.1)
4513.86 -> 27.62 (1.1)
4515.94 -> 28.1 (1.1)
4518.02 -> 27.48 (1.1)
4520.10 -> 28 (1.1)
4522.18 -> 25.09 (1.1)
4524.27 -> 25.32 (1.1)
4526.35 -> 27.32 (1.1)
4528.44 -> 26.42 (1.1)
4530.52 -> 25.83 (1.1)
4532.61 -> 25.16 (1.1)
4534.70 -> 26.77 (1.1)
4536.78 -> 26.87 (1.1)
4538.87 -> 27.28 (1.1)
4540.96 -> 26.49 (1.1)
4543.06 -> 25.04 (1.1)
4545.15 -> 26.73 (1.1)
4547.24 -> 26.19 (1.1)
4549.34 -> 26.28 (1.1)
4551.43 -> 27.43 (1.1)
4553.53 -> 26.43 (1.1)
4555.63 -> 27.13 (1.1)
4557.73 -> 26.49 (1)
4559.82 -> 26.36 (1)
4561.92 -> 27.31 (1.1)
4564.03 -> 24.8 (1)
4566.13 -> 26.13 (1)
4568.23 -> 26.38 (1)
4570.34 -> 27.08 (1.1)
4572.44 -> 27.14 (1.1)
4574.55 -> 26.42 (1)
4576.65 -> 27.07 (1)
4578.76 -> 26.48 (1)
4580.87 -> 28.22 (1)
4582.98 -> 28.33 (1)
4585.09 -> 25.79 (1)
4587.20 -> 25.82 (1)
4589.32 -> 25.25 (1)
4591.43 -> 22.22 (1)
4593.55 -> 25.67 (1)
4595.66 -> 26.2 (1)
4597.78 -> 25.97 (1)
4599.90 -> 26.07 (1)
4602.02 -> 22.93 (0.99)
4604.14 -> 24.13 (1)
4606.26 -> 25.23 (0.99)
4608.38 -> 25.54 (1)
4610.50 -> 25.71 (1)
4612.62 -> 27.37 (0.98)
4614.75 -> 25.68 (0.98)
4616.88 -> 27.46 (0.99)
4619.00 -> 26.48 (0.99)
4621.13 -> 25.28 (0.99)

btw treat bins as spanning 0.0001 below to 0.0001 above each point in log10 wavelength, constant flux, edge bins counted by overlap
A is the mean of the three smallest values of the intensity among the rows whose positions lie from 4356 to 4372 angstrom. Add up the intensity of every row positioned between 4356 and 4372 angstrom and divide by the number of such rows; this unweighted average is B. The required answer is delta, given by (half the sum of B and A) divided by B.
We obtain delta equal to 0.966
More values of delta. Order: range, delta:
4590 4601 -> 0.988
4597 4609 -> 0.982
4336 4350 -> 0.984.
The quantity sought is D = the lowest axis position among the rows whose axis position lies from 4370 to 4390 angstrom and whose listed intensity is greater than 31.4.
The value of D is 4370.67 angstrom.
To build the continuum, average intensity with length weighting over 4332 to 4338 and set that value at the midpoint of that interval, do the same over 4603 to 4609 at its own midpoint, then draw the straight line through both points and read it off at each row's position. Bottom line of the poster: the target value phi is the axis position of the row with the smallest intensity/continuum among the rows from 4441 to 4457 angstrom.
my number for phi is 4449.88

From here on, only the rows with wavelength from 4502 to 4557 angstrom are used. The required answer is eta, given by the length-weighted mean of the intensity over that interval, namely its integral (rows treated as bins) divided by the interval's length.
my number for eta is 27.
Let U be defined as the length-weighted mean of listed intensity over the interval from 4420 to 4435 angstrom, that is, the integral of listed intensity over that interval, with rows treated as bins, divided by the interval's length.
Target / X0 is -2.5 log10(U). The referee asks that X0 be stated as -4.1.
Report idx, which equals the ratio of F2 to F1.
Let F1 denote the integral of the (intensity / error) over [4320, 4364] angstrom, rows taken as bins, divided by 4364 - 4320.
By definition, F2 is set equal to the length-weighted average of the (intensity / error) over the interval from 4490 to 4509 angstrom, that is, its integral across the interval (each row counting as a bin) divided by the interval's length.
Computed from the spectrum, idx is 1.15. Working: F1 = 22.4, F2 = 25.6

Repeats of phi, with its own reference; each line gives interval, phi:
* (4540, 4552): 4543.06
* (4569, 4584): 4574.55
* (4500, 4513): 4501.41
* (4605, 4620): 4606.26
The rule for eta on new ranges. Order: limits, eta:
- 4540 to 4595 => 26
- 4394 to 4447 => 42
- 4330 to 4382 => 34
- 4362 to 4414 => 41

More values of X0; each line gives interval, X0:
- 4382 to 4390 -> -4.1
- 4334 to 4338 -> -3.7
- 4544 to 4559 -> -3.6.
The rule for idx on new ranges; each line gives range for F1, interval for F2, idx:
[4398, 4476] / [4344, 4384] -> 0.68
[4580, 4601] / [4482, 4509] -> 1.01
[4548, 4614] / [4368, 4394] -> 0.89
